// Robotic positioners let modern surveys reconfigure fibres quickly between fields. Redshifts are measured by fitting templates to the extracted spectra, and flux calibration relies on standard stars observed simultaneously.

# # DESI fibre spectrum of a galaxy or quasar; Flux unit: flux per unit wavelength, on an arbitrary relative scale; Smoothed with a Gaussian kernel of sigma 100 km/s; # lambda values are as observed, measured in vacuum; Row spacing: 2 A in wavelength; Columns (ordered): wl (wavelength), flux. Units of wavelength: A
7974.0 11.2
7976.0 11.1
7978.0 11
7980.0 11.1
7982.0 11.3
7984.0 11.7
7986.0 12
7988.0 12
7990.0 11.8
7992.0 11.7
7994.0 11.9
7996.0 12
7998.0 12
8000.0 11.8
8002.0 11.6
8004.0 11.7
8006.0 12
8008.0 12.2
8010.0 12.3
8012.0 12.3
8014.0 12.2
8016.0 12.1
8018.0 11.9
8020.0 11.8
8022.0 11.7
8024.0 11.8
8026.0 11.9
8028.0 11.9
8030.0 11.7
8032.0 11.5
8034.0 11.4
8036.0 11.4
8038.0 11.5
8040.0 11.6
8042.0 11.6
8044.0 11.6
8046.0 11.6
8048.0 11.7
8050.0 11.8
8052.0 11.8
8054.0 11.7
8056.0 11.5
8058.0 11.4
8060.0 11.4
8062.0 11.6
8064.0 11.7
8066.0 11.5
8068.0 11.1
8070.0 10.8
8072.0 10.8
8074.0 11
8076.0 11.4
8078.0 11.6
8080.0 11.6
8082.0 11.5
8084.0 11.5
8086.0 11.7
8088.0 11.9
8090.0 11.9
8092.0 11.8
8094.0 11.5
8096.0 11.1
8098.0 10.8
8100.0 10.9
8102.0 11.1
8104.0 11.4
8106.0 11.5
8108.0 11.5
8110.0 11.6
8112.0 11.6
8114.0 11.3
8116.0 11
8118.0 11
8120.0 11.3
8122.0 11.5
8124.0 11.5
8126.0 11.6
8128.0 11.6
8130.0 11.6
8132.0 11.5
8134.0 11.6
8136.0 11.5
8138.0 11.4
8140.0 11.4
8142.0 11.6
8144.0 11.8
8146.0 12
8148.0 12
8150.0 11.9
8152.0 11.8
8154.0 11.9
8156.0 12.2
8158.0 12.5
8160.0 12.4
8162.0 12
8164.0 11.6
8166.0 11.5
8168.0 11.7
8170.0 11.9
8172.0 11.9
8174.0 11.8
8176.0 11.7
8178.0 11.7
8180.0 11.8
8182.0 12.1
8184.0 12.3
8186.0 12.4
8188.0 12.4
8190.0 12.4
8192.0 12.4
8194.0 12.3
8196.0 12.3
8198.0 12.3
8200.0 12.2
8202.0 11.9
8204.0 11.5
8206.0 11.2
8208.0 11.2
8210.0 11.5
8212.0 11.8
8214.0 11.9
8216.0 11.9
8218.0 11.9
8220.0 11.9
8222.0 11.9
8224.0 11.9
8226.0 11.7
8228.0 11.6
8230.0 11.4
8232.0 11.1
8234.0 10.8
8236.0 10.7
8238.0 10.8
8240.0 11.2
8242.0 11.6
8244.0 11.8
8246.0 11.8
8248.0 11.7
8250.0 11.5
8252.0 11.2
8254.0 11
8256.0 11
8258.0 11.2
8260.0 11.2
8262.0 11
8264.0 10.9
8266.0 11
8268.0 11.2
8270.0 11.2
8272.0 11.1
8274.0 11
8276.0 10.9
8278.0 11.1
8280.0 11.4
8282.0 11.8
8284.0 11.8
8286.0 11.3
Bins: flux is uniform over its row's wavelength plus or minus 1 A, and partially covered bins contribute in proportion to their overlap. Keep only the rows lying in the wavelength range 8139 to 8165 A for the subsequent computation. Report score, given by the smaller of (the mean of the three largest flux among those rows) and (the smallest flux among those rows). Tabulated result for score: 11.4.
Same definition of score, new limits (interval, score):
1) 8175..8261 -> 10.7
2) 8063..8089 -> 10.8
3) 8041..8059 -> 11.4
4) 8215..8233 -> 11.1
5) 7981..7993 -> 11.3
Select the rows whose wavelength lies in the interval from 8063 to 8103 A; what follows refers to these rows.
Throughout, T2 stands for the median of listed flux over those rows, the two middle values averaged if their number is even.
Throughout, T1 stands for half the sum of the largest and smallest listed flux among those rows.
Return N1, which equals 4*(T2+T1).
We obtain 91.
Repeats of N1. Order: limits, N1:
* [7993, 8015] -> 96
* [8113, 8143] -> 91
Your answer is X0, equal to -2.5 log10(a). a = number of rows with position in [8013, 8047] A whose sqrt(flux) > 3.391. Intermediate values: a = 15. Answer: -2.9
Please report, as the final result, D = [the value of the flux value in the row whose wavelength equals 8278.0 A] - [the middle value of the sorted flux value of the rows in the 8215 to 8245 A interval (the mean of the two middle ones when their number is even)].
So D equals -0.5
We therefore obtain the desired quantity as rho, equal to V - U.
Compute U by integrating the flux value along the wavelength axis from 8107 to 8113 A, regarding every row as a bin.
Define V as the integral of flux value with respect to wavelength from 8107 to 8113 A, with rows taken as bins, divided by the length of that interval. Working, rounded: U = 69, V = 11.57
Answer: -57.8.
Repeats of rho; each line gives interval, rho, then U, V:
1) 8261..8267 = -54.8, 66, 10.97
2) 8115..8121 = -55.5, 67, 11.10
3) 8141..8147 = -59.0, 71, 11.80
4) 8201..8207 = -57.7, 69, 11.53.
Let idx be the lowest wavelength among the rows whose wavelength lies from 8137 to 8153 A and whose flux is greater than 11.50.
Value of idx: 8142.0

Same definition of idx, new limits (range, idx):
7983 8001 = 7984.0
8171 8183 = 8172.0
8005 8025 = 8006.0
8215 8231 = 8216.0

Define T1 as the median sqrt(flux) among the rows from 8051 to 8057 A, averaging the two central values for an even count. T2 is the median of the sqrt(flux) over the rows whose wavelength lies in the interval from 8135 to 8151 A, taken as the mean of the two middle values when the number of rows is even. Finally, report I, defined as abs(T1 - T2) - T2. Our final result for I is -3.42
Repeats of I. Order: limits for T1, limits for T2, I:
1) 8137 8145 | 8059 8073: -3.36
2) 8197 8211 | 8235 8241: -3.18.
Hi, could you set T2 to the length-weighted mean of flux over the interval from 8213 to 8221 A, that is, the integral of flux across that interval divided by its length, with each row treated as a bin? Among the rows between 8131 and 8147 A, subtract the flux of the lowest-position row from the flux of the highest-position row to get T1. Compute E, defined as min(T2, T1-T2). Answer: -11.40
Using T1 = 0.50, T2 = 11.9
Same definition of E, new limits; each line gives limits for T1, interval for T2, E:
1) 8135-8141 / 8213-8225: -12.00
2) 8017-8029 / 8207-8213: -11.50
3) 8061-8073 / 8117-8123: -12.07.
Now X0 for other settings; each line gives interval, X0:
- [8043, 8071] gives -2.5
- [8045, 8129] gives -3.5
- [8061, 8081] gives -1.7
